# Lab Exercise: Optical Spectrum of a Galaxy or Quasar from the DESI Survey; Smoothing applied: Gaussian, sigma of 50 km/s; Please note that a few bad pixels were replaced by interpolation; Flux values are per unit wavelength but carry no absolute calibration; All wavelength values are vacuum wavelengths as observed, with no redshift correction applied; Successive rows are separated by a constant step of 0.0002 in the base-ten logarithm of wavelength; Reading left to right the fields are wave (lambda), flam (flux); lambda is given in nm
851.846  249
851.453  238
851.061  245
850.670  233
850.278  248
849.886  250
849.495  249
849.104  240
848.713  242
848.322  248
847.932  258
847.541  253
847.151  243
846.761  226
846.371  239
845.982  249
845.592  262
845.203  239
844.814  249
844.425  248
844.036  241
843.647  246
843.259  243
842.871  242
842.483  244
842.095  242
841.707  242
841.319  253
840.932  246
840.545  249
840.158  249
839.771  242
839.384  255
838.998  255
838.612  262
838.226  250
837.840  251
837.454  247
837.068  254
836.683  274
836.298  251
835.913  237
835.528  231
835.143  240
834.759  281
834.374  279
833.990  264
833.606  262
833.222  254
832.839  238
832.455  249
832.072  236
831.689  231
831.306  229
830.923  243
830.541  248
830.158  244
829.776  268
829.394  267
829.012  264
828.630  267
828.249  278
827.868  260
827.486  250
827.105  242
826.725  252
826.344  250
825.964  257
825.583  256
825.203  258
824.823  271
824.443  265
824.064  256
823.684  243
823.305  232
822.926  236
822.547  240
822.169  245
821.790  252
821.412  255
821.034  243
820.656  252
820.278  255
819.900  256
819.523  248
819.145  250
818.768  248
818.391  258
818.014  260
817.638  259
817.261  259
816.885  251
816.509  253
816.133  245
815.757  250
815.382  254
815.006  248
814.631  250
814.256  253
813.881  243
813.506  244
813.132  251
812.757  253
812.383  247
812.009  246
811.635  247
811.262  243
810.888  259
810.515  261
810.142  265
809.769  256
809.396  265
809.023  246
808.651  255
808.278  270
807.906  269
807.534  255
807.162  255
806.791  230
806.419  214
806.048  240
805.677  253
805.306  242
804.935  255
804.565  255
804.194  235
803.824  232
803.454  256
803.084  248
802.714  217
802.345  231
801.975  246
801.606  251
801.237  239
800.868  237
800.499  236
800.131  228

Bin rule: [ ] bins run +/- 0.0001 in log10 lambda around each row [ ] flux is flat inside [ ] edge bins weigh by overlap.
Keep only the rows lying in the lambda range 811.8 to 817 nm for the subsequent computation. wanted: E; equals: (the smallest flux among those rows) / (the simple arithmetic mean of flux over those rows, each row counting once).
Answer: 0.975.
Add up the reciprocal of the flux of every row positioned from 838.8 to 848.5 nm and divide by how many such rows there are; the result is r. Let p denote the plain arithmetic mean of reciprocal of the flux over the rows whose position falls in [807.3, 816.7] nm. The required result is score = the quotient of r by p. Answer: 1.03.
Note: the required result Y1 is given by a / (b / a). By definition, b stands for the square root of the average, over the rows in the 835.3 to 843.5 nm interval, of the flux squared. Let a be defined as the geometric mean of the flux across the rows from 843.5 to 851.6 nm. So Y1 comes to 241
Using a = 245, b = 249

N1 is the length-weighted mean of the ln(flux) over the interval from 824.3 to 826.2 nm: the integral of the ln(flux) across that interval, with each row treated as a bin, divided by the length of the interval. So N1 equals 5.56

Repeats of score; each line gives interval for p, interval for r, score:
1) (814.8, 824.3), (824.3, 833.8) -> 0.99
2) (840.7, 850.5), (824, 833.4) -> 0.97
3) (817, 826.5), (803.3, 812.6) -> 1.01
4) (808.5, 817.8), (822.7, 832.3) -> 1.00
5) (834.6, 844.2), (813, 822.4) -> 0.99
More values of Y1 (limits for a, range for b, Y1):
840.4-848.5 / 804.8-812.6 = 240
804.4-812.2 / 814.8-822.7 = 251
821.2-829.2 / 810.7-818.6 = 256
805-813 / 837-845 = 253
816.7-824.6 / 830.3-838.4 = 251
